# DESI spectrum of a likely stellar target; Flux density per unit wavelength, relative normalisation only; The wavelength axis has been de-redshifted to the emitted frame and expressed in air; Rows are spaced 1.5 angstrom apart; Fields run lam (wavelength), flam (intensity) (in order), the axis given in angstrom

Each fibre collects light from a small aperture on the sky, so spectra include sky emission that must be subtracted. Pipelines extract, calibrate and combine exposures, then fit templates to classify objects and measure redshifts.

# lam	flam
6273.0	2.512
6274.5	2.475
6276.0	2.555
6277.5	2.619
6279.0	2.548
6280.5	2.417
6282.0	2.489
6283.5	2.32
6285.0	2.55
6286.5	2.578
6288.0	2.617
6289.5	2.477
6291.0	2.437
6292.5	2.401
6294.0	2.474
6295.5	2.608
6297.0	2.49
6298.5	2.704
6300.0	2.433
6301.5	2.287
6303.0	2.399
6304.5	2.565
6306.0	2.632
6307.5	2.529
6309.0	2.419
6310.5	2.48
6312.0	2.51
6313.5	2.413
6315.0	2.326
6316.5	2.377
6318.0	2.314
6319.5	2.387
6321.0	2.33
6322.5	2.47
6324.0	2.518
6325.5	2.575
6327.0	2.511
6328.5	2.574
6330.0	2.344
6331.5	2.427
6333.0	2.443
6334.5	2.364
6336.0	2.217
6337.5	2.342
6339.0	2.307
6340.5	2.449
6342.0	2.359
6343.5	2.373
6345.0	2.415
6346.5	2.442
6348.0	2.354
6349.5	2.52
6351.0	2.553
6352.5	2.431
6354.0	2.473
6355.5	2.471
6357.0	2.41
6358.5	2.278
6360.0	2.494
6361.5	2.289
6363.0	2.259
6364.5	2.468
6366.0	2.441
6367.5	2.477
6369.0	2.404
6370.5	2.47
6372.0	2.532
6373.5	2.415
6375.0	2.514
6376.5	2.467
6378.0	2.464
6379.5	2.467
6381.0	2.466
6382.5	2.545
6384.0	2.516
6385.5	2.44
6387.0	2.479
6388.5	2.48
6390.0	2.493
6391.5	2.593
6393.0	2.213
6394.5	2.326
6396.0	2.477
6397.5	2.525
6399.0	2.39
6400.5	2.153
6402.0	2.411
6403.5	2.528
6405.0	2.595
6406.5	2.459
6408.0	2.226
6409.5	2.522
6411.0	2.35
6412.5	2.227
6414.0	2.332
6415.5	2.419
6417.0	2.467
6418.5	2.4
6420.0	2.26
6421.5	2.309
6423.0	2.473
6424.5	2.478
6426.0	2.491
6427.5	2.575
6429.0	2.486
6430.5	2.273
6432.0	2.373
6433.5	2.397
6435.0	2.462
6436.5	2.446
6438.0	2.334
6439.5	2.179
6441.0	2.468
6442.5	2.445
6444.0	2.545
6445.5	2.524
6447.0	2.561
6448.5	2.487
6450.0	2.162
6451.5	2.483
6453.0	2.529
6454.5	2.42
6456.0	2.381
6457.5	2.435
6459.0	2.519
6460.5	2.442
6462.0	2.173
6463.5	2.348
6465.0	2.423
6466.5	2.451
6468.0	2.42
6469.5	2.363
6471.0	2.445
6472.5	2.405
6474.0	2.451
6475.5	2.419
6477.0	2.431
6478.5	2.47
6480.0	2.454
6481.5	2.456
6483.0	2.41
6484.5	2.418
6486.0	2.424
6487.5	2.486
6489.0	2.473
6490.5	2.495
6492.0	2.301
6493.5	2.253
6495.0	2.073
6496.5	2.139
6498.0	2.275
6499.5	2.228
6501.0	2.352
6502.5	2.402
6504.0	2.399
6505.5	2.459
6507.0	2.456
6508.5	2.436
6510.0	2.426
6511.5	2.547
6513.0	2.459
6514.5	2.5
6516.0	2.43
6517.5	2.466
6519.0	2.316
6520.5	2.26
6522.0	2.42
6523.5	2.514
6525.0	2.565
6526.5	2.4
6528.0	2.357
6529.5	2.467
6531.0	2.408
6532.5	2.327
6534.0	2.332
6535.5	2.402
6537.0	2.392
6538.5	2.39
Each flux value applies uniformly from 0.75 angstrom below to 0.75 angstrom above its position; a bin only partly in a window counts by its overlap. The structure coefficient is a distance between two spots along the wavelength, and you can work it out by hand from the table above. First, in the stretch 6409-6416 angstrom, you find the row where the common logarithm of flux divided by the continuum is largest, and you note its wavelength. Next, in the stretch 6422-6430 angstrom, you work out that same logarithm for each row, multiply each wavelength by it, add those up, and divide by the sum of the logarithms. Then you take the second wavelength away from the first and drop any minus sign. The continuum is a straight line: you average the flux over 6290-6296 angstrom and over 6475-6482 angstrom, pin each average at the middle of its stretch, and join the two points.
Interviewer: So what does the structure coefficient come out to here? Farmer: 17.3 angstrom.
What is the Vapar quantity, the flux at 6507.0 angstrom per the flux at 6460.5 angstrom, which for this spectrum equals 1.01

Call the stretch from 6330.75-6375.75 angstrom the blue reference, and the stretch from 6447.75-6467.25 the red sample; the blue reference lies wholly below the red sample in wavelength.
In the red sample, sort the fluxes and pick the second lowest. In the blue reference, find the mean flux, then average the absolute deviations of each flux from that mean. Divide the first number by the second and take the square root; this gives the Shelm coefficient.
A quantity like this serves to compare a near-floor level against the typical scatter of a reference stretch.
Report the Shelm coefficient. 5.7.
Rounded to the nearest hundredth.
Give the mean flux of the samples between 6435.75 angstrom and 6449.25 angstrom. 2.44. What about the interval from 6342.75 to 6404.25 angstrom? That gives 2.44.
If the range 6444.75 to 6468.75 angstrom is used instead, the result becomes 2.42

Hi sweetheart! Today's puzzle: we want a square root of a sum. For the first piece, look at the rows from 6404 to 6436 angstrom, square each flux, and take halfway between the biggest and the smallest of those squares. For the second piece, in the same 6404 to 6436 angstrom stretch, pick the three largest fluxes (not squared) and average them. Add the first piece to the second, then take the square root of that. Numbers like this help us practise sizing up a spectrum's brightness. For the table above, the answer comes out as 2.90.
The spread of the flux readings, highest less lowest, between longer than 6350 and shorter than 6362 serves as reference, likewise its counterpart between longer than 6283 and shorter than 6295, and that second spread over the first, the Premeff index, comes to 1.1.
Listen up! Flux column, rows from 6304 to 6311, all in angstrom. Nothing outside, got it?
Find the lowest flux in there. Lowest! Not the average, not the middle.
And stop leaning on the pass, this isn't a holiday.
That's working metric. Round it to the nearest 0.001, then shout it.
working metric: 2.419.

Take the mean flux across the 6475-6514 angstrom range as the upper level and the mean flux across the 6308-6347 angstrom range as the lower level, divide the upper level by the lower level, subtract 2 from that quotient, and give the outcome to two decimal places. -1.01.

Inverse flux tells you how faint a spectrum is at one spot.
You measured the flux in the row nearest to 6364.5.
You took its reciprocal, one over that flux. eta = 0.405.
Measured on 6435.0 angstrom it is 0.406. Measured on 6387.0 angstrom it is 0.403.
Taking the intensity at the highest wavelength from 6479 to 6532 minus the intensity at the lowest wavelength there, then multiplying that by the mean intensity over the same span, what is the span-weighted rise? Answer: -0.11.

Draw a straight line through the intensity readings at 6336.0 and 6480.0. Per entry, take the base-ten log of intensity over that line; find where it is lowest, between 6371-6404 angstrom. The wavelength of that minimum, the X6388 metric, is 6400.5 angstrom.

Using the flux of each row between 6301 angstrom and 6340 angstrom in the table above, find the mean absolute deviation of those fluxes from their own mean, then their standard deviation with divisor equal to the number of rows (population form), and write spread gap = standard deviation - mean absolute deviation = 0.0161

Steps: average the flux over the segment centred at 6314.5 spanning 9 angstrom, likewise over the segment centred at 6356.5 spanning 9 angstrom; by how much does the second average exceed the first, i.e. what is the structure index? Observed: 0.02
